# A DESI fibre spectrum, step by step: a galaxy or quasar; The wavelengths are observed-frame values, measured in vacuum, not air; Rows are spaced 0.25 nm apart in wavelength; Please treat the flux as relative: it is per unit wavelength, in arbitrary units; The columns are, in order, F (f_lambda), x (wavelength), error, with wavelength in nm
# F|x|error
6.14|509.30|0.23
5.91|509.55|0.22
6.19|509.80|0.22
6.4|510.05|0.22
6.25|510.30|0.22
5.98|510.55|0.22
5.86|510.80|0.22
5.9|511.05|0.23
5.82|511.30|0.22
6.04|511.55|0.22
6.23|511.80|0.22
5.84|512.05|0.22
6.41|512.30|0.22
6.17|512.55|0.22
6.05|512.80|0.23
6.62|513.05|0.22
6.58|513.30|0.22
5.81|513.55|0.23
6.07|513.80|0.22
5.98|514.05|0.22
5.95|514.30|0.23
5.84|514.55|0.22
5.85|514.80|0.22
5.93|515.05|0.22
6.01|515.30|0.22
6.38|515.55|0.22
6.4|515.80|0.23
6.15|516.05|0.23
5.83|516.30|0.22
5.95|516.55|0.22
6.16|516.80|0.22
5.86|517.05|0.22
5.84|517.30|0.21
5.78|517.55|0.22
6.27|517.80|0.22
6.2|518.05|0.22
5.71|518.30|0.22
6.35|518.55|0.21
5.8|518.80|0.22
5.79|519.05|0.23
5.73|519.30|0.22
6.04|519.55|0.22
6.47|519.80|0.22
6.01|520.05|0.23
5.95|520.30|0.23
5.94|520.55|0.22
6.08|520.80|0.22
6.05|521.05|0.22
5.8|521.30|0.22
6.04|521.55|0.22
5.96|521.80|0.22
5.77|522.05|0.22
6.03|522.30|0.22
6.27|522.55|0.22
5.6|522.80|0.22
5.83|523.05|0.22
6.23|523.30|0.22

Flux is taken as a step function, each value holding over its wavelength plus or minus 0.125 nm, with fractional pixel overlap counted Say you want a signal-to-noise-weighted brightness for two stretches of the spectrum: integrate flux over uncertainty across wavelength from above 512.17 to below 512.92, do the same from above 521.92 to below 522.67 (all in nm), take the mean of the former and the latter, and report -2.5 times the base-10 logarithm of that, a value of -3.29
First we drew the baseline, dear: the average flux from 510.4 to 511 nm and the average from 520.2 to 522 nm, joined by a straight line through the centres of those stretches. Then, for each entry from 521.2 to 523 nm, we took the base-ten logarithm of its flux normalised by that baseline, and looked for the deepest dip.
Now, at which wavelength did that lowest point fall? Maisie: 522.80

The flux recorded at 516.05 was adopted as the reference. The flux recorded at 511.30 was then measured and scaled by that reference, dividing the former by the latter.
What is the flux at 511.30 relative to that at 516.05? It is 0.95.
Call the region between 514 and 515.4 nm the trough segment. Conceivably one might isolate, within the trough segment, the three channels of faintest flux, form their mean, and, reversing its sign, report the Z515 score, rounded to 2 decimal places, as -5.87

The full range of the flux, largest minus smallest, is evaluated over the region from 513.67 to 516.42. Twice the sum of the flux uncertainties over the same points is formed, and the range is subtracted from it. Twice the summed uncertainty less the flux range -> 4.33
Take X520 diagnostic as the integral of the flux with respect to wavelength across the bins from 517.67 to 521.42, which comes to 23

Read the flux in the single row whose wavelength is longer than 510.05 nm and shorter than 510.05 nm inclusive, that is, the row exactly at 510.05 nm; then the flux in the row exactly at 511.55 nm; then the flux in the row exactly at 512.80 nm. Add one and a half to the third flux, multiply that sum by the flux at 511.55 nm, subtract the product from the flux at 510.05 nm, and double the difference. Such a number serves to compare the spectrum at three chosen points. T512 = -78.4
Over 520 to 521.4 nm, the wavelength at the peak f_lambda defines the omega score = 520.80 nm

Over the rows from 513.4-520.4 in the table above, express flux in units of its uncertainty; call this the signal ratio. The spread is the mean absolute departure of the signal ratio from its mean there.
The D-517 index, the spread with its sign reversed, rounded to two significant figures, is -0.96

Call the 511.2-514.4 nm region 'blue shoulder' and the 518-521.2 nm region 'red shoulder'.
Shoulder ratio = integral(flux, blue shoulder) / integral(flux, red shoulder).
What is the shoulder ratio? 1.02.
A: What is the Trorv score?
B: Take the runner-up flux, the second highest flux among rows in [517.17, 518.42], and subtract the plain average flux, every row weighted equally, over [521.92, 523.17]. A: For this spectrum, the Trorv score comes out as 0.3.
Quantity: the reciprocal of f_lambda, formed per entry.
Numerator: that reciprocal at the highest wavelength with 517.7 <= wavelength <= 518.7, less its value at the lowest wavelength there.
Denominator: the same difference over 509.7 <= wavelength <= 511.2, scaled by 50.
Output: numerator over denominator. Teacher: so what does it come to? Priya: -0.005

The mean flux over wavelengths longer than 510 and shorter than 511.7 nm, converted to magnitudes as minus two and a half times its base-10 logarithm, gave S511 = -1.95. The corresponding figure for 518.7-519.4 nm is -1.90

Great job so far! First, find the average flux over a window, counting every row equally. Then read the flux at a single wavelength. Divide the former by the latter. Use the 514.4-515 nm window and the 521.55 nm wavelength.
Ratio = 0.97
